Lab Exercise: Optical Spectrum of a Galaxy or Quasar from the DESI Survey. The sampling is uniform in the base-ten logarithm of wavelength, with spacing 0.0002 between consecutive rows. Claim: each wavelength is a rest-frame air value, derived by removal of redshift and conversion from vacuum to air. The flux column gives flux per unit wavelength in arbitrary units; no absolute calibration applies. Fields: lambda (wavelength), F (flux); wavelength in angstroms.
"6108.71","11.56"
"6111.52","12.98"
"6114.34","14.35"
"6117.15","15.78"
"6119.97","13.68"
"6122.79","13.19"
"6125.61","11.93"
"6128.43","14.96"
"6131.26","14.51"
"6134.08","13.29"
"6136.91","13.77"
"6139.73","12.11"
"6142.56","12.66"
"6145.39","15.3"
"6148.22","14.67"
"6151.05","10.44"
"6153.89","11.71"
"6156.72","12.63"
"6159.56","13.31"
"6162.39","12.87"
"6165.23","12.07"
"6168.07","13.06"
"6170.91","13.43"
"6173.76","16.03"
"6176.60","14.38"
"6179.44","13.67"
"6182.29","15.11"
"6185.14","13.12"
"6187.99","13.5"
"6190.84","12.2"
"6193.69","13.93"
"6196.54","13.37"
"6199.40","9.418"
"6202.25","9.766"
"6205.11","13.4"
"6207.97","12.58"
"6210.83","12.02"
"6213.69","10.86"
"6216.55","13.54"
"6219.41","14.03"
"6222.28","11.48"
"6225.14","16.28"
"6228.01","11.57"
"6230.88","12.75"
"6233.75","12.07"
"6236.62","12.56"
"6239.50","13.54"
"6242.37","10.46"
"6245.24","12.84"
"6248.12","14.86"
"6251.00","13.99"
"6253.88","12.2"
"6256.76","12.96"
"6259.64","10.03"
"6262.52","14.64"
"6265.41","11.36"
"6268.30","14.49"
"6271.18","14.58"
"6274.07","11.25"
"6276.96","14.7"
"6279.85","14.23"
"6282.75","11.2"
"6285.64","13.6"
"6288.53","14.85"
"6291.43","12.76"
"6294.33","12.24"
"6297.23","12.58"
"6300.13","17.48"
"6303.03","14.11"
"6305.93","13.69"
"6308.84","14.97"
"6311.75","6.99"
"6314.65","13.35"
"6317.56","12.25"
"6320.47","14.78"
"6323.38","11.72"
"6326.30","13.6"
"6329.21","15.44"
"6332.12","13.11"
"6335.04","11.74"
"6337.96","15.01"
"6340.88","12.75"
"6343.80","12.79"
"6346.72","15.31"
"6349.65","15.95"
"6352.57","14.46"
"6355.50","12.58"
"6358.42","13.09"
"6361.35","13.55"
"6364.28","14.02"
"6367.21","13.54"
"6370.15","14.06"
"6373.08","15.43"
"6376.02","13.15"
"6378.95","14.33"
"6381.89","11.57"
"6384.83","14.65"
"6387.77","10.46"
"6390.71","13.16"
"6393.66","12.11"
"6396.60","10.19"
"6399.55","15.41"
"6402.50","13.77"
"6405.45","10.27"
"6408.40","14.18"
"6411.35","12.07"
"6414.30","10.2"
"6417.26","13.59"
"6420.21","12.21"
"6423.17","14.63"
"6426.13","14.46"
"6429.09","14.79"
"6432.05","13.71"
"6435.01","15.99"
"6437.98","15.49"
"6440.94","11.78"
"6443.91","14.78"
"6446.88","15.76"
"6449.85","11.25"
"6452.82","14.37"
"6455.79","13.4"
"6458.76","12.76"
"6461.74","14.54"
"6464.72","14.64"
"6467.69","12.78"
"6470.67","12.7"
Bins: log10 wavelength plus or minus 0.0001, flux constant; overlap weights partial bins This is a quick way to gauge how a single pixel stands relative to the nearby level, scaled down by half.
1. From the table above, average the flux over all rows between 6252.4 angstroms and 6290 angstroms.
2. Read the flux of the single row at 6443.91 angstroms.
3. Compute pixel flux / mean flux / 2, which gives 0.565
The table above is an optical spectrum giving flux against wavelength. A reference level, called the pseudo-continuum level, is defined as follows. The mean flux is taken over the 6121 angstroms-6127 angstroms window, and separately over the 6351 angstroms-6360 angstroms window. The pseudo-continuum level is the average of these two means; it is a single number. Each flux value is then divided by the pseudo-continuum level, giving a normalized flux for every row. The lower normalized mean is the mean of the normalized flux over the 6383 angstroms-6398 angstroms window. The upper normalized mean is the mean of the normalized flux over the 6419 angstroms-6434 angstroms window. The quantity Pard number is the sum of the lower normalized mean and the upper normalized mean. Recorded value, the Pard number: 2.01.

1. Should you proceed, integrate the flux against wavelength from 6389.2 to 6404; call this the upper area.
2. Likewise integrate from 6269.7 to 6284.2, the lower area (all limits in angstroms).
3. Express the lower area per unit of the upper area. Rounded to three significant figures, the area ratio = 1.00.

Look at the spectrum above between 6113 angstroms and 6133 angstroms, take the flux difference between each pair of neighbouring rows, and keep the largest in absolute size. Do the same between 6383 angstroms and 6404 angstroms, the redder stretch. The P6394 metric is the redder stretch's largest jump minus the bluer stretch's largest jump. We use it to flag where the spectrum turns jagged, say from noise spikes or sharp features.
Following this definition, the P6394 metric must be 2.2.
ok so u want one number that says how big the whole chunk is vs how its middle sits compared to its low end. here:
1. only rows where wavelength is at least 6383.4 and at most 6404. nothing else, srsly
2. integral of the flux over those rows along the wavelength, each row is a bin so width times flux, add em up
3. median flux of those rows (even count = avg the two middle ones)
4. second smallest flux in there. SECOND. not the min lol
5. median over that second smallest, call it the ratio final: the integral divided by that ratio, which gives 210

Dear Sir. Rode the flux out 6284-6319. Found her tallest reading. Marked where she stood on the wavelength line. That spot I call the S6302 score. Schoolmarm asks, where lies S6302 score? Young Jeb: 6300.13 angstroms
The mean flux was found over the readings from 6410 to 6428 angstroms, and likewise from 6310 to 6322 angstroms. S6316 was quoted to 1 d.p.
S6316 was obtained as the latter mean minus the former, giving -1.0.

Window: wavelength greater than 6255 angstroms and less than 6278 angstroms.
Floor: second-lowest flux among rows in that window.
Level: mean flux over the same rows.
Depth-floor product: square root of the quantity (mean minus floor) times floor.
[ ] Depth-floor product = 4.4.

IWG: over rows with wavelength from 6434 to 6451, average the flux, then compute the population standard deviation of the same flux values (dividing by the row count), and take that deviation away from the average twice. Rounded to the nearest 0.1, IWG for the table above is 10.3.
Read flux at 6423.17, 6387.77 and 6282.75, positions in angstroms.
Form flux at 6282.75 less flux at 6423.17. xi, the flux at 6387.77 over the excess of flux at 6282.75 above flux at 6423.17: -3.0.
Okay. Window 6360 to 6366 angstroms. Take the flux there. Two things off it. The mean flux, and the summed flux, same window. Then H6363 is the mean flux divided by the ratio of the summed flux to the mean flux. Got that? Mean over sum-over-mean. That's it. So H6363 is 6.89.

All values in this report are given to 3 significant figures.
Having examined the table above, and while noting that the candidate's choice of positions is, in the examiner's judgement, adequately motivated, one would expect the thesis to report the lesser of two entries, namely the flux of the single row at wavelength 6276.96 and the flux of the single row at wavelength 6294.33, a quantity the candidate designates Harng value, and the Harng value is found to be 12.2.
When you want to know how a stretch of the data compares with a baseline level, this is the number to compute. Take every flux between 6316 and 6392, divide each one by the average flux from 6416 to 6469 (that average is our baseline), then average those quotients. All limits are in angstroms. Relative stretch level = 0.97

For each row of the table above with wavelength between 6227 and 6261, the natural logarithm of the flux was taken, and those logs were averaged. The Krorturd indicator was 2.52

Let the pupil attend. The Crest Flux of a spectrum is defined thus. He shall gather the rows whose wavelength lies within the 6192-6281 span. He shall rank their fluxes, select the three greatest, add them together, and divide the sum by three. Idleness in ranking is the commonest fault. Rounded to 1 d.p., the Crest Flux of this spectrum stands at 15.3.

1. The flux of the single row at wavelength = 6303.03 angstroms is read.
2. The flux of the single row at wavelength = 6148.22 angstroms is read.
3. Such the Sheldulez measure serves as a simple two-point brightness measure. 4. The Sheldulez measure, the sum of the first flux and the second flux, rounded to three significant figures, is 28.8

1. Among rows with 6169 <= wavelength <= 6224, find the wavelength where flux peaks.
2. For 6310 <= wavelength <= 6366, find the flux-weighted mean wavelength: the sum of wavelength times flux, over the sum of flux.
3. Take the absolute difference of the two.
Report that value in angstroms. 165.2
